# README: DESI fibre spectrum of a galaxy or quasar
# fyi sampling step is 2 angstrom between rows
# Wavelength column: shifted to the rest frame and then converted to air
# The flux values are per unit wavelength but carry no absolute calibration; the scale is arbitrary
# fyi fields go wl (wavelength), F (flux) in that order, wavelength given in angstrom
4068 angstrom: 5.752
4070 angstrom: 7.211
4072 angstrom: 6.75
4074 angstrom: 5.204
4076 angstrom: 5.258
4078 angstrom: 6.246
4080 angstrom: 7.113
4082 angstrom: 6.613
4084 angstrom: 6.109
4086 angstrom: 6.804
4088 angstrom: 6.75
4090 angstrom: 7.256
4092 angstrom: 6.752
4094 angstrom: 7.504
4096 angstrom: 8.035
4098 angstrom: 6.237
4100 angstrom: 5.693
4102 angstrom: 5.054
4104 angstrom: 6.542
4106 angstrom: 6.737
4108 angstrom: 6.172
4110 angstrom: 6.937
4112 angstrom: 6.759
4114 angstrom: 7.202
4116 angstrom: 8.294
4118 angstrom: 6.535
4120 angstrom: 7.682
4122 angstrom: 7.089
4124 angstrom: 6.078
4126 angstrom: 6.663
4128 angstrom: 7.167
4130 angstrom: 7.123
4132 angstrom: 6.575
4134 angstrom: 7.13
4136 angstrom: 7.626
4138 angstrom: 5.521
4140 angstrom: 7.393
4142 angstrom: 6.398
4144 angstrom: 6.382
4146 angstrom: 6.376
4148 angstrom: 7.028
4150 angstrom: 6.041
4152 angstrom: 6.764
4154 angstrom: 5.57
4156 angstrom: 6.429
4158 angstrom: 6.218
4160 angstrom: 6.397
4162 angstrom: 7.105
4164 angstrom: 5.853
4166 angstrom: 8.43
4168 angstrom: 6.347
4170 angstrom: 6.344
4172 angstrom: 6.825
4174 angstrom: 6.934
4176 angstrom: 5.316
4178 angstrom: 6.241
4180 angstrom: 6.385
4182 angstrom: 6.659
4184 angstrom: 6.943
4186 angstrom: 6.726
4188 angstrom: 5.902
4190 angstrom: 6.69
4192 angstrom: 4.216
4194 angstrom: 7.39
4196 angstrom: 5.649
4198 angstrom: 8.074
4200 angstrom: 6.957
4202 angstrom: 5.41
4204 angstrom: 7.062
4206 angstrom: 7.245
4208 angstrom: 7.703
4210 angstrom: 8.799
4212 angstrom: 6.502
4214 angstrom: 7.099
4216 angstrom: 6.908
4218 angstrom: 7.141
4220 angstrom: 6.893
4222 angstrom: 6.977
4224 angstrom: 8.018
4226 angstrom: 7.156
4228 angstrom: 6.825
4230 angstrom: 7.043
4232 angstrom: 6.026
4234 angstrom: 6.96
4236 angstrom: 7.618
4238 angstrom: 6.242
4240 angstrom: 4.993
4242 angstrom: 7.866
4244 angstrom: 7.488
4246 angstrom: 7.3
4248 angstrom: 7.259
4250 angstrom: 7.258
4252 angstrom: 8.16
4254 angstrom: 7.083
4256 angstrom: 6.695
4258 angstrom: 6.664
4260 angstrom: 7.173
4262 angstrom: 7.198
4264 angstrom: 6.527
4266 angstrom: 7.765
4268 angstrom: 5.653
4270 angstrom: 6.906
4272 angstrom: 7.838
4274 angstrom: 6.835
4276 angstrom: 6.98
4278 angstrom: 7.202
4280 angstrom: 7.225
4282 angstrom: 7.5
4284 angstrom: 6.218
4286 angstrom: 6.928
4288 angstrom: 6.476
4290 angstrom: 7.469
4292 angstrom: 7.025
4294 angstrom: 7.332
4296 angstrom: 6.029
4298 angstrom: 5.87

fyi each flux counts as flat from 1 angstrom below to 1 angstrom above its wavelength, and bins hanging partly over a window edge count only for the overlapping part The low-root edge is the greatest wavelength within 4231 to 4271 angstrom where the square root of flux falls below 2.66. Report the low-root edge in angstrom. 4270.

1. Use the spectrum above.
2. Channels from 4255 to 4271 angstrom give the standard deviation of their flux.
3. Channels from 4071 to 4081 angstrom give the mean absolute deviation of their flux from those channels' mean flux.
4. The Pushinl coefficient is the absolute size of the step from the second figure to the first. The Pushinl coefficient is 0.1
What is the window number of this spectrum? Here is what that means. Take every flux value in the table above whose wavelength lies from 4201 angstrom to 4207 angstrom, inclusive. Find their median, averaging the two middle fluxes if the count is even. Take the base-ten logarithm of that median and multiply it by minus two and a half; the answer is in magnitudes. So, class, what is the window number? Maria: -2.12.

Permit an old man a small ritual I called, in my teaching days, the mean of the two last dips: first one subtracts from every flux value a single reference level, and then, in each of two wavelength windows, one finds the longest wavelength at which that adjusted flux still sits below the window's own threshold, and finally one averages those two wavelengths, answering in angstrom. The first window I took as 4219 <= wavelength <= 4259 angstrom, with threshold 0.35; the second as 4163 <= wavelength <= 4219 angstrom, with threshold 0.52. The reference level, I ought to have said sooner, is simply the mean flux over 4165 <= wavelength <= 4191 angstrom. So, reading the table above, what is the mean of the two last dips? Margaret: 4237 angstrom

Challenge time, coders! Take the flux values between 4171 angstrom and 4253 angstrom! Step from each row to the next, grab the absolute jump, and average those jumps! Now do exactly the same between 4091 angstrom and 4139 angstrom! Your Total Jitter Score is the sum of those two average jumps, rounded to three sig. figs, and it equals 1.72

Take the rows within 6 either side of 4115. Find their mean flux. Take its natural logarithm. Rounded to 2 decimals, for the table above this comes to 1.98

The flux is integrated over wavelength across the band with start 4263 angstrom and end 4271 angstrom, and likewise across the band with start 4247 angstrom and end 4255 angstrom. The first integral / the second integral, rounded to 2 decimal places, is 0.90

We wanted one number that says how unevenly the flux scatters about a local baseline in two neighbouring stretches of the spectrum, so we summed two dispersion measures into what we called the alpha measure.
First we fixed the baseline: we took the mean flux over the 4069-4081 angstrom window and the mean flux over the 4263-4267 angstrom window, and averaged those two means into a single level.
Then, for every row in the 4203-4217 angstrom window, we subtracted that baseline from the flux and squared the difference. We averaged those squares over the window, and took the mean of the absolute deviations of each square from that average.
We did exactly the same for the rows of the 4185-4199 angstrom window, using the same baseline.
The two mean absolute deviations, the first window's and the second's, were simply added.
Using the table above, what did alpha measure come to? 2.5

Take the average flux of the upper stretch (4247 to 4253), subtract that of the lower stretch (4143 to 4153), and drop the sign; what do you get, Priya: 1.0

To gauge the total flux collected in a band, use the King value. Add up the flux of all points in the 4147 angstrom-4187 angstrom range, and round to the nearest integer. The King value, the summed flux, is 131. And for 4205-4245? 142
